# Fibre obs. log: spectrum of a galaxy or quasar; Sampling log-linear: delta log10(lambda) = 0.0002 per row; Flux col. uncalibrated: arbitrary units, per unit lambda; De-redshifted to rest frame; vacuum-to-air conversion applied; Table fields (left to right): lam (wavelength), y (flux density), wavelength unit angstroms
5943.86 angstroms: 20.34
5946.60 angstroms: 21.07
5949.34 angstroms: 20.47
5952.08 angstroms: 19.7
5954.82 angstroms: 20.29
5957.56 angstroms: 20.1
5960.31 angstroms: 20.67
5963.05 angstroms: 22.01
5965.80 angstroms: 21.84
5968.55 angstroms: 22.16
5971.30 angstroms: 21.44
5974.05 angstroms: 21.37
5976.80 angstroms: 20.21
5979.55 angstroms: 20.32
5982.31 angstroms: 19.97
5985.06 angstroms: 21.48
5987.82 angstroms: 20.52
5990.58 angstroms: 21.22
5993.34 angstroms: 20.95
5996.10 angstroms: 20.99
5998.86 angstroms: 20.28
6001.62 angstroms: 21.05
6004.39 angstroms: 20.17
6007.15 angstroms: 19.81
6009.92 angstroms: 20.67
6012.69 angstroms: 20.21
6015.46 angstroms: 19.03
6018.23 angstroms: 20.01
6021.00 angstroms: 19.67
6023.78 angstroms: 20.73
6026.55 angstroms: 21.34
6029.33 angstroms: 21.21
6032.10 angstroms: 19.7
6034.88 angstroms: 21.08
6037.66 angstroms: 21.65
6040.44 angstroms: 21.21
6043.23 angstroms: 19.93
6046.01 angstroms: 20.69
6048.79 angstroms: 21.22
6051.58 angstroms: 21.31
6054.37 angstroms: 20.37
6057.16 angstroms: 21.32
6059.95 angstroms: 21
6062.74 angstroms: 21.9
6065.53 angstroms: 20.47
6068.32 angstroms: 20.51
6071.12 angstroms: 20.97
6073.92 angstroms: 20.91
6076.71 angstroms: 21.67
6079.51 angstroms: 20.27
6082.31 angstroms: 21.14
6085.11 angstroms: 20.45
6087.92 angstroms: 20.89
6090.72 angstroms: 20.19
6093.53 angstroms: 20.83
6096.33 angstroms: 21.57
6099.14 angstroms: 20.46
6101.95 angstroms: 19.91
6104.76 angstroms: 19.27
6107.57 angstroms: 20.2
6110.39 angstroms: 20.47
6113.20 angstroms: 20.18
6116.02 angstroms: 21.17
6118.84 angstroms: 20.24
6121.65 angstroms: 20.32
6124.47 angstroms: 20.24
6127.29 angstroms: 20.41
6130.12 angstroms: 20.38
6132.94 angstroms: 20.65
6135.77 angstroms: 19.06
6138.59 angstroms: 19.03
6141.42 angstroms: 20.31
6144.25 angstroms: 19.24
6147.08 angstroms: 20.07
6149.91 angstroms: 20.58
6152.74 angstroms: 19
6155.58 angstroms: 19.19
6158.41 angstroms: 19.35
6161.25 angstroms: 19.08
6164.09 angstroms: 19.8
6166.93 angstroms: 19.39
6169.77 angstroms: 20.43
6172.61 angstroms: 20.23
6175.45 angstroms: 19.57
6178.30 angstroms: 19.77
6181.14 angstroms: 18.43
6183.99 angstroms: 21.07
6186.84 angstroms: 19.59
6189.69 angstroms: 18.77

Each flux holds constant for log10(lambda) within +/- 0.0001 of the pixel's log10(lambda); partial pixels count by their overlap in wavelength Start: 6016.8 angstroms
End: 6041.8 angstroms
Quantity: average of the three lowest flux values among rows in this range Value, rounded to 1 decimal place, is 19.8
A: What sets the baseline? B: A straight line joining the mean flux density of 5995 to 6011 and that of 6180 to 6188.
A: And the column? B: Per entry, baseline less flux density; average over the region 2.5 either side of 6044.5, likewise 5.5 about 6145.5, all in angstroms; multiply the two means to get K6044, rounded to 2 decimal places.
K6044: 0.00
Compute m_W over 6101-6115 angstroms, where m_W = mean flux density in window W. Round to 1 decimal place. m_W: 20.0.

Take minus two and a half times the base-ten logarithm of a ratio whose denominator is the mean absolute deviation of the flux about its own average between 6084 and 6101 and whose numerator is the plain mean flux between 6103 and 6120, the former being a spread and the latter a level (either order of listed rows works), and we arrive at -4.36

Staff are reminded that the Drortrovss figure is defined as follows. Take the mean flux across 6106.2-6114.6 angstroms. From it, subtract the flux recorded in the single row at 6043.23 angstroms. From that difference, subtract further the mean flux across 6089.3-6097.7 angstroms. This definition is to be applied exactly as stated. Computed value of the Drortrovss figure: -20.5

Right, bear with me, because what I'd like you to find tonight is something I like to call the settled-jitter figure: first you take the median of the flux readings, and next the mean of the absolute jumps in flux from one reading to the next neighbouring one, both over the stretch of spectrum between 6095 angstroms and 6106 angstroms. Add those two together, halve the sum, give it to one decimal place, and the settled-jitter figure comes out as 10.5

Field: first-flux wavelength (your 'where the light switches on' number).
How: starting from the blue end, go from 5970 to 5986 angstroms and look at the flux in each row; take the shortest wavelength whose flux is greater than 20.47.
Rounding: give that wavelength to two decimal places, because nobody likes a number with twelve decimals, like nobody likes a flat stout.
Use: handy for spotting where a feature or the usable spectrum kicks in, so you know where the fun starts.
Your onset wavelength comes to 5971.30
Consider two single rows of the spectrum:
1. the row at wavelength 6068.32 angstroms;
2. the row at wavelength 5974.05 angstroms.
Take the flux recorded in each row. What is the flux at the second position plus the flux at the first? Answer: 41.9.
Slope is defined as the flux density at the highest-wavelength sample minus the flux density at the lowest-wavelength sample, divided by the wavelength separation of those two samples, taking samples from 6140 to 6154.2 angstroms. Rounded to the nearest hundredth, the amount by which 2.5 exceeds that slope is 2.62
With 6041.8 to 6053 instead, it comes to 2.33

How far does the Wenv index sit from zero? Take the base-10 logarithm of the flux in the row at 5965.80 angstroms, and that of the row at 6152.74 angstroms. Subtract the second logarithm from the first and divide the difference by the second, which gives 0.047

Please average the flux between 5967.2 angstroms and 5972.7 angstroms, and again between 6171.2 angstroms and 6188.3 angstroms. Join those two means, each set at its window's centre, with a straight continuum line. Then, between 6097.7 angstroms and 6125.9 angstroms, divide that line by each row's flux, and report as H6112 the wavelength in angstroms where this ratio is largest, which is 6104.76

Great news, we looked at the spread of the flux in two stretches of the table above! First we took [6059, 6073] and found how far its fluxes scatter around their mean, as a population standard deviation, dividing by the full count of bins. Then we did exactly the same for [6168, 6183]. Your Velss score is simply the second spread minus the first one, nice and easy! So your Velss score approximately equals 0.2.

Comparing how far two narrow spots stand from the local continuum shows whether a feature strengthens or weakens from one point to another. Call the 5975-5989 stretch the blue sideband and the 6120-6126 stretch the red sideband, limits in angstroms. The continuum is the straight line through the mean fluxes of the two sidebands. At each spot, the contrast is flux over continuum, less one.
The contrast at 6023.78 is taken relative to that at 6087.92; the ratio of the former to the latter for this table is 0.5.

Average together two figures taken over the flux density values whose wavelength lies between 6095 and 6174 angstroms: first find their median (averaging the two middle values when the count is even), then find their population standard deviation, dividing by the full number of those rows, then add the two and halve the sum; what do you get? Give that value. 10.4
